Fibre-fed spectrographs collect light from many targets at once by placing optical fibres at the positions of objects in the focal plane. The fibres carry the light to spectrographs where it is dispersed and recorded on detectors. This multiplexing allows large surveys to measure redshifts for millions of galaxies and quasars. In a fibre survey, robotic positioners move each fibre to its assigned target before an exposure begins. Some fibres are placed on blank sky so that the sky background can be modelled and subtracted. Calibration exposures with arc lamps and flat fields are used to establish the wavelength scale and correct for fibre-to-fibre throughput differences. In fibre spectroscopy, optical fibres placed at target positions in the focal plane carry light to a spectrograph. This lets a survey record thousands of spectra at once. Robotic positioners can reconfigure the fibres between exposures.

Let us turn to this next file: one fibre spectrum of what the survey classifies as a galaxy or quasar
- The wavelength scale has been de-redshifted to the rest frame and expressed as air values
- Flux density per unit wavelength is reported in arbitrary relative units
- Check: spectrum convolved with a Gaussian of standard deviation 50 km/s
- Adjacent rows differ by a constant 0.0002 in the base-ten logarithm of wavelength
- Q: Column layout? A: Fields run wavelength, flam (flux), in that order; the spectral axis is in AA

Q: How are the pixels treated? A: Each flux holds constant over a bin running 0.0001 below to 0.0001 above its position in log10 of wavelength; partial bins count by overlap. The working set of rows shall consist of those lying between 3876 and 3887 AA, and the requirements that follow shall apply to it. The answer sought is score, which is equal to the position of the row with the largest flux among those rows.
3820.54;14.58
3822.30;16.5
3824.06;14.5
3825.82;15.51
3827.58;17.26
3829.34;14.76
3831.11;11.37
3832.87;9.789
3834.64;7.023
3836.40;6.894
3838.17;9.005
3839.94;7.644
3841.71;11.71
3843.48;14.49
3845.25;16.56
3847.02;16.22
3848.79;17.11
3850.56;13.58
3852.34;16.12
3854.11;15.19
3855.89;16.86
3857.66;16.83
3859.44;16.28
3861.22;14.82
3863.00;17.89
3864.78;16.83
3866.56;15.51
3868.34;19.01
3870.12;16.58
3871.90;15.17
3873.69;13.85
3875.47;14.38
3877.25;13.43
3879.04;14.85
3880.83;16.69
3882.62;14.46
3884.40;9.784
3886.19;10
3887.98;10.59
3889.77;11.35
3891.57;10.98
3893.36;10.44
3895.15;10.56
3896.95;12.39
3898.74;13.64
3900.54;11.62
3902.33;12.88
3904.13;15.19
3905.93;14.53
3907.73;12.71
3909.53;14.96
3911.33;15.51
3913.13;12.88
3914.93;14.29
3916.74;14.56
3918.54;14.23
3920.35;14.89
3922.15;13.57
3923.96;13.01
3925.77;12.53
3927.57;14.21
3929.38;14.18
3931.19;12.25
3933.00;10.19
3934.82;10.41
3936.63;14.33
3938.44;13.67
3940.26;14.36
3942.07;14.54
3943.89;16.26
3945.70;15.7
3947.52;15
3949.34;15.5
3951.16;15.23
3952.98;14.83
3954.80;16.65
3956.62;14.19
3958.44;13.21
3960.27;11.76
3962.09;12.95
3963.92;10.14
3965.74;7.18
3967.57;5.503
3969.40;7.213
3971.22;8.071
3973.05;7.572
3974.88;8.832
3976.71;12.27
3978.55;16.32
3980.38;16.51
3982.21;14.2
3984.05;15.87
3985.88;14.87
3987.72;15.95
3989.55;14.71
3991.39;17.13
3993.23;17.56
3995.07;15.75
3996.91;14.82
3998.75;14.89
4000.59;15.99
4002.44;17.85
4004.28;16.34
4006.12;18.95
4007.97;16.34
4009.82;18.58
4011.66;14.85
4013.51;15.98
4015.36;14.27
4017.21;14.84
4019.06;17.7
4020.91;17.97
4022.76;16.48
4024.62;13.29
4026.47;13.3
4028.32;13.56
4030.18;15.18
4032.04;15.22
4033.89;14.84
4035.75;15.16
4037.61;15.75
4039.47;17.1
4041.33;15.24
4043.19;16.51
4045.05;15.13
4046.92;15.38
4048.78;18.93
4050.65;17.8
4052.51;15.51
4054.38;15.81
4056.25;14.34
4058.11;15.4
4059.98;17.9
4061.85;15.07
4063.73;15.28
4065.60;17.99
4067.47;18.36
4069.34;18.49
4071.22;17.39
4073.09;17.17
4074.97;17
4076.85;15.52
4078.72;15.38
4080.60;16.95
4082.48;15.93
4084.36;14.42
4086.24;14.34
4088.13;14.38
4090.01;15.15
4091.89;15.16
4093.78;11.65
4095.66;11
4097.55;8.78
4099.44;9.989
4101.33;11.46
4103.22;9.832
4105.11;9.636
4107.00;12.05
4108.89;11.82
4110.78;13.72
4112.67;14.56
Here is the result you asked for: 3880.83 AA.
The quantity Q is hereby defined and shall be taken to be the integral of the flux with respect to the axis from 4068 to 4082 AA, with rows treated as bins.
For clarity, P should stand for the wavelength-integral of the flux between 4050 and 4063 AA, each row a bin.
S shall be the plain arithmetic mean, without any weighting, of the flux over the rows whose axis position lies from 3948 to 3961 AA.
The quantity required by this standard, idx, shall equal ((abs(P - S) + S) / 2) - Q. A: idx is -133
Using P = 207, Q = 236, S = 14.5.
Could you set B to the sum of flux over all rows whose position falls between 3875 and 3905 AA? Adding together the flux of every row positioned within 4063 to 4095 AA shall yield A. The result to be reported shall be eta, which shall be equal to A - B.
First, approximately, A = 271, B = 213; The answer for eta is 57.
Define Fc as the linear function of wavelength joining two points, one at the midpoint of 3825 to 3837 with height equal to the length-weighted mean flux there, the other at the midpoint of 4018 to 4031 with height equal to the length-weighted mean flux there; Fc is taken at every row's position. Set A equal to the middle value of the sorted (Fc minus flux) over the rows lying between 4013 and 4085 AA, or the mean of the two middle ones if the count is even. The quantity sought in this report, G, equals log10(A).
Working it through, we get -0.6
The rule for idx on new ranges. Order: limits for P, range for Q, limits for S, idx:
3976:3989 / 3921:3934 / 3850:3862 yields -69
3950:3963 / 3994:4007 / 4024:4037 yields -121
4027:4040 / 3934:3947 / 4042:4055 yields -87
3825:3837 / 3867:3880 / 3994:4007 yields -128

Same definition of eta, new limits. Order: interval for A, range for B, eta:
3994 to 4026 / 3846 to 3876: 3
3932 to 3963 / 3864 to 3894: 5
